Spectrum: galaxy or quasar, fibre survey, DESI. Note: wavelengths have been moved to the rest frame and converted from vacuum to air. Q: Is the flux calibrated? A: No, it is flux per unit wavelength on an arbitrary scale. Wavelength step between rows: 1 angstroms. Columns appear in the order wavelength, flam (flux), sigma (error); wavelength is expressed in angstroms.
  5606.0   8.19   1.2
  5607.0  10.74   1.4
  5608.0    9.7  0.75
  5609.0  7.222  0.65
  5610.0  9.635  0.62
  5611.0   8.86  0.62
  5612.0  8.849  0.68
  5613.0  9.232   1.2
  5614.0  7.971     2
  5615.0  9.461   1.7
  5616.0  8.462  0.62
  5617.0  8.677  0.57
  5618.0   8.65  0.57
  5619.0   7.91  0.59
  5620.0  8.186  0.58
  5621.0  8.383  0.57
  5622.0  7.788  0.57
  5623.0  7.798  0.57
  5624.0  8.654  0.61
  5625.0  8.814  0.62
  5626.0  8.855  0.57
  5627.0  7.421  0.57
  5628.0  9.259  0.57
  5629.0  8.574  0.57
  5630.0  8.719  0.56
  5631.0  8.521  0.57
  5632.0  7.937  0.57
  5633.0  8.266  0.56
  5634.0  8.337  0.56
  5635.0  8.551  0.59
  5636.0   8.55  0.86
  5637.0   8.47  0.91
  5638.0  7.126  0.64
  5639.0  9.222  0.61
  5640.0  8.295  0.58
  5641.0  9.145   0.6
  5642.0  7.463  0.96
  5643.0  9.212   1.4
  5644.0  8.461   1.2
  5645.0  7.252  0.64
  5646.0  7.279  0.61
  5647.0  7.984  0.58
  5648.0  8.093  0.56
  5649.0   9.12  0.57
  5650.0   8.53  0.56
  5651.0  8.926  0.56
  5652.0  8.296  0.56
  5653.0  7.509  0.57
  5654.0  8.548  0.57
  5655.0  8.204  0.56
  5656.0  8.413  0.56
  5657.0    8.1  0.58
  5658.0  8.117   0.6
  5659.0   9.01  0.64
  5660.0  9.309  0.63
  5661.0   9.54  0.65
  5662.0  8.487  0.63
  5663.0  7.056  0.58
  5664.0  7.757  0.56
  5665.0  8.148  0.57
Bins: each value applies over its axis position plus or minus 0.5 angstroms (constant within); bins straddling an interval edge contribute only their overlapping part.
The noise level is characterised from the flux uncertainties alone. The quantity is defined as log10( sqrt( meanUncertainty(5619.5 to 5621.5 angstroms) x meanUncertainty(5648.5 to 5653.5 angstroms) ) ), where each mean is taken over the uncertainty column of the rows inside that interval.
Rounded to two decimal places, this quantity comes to -0.24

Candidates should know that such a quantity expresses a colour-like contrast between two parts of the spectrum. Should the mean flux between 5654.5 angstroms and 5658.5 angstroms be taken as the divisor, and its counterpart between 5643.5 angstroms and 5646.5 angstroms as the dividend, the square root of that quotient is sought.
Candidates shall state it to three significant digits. 0.966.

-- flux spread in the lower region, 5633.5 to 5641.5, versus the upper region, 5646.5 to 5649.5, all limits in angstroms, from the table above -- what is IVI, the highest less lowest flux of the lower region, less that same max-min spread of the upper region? 1.0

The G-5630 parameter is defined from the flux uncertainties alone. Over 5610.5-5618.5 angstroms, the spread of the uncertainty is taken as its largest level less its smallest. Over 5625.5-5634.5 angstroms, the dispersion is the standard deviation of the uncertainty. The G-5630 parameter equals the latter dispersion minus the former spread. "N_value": -1.4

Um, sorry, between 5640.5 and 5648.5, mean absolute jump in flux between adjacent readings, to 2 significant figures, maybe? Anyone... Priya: 0.89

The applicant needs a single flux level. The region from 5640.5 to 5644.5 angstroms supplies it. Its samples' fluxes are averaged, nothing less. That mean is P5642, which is 8.57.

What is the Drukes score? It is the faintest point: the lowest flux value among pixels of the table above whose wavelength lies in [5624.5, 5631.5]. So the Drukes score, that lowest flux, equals 7.421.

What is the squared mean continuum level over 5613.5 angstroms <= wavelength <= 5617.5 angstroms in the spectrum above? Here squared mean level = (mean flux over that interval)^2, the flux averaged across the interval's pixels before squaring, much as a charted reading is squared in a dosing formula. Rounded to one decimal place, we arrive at 74.7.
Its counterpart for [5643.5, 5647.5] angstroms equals 60.0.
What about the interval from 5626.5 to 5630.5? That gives 72.1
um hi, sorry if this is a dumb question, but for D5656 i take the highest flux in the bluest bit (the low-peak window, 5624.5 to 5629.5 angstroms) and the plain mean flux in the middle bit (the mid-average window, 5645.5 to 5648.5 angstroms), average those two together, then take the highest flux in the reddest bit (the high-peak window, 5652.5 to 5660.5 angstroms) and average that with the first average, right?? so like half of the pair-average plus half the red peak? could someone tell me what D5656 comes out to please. 8.92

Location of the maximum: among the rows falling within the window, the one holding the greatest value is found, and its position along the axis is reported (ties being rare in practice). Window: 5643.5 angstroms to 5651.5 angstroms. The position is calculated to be 5649.0 angstroms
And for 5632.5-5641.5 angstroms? 5639.0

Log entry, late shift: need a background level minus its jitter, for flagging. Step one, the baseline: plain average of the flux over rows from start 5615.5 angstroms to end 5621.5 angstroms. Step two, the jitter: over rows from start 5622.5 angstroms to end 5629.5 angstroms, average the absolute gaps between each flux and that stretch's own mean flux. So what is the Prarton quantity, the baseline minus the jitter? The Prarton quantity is 7.9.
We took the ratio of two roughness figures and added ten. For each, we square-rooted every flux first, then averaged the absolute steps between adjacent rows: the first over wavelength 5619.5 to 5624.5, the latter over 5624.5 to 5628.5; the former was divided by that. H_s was 10.4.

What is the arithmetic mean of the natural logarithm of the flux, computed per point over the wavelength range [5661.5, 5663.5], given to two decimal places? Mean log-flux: 2.05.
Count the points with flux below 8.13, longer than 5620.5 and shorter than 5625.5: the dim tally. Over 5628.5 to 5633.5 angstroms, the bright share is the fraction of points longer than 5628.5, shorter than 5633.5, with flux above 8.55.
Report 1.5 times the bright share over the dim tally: 0.30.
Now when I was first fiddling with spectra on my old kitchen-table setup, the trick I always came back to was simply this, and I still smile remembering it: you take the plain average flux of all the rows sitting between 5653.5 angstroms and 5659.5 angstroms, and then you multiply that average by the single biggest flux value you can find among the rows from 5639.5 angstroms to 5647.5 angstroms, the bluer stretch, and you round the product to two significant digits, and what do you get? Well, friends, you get 77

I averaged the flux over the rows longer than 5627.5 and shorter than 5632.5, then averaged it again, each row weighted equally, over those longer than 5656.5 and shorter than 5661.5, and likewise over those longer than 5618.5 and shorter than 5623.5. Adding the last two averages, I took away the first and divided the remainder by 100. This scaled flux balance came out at 0.082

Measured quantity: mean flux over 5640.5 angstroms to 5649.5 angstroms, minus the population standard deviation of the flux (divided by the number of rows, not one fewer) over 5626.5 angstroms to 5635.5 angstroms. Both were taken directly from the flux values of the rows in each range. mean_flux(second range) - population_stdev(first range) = 7.74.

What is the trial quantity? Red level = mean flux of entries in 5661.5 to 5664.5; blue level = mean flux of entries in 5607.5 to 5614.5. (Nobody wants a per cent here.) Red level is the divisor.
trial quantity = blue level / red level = 1.13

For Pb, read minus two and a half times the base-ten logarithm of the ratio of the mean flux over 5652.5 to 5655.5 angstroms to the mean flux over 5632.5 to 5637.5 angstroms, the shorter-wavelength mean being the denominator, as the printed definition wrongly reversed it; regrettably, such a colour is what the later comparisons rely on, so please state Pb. 0.05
